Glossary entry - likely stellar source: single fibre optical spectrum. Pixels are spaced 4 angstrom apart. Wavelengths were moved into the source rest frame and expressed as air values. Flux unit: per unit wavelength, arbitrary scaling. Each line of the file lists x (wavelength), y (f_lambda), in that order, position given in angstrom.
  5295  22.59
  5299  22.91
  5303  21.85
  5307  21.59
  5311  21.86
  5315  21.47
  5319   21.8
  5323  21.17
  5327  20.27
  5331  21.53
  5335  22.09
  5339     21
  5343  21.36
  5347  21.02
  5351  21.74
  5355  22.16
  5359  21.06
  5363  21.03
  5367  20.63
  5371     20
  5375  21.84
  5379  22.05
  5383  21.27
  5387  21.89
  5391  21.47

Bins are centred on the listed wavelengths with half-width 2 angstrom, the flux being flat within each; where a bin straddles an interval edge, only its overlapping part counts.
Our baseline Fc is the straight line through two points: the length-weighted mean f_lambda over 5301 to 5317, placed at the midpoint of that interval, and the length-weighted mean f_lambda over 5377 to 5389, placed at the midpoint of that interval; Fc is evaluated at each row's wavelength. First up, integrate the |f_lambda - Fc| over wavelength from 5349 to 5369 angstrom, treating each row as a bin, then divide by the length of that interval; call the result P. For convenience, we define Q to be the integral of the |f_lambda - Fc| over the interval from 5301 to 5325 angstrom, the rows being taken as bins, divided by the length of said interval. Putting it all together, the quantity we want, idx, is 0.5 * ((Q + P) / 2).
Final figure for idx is 0.20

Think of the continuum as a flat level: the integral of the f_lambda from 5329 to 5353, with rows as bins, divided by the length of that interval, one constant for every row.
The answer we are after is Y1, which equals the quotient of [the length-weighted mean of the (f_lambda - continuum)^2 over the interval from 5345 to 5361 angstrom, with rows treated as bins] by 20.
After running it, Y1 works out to 0.012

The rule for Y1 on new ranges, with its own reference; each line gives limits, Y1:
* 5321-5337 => 0.024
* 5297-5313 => 0.031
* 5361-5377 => 0.039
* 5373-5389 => 0.009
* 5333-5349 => 0.010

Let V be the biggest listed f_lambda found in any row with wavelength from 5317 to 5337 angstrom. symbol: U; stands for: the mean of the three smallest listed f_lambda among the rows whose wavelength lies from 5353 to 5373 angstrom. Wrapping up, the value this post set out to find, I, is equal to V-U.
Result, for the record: 1.54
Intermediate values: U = 20.55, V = 22.09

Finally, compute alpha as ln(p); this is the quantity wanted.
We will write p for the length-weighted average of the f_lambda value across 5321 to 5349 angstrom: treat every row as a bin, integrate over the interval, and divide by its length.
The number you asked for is 3.05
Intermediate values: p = 21.2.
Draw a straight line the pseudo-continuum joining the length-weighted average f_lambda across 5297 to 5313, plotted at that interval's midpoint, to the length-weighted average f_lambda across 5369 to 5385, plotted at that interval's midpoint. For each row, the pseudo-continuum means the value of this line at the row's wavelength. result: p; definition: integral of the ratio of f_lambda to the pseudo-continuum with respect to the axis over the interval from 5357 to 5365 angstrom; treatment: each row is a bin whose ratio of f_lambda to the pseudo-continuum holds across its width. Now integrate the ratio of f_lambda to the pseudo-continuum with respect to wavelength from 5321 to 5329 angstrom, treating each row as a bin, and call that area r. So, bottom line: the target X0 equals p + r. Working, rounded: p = 7.85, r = 7.59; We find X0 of 15.4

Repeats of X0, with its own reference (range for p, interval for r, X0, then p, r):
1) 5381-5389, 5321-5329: 15.7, 8.14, 7.59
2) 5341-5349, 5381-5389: 16.0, 7.84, 8.14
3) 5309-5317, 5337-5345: 15.7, 7.89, 7.82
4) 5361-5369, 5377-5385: 15.9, 7.78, 8.16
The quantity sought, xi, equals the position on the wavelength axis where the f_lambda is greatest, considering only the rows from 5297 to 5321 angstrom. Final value 5299 angstrom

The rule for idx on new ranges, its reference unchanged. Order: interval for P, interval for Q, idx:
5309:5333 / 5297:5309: 0.23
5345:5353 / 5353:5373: 0.32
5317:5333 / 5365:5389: 0.30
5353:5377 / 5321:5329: 0.44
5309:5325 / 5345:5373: 0.25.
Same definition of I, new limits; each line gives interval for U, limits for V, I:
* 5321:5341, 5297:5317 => 2.10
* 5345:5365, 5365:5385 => 1.01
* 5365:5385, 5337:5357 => 1.53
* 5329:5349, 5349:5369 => 1.03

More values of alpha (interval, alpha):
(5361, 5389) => 3.06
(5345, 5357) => 3.07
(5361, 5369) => 3.04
